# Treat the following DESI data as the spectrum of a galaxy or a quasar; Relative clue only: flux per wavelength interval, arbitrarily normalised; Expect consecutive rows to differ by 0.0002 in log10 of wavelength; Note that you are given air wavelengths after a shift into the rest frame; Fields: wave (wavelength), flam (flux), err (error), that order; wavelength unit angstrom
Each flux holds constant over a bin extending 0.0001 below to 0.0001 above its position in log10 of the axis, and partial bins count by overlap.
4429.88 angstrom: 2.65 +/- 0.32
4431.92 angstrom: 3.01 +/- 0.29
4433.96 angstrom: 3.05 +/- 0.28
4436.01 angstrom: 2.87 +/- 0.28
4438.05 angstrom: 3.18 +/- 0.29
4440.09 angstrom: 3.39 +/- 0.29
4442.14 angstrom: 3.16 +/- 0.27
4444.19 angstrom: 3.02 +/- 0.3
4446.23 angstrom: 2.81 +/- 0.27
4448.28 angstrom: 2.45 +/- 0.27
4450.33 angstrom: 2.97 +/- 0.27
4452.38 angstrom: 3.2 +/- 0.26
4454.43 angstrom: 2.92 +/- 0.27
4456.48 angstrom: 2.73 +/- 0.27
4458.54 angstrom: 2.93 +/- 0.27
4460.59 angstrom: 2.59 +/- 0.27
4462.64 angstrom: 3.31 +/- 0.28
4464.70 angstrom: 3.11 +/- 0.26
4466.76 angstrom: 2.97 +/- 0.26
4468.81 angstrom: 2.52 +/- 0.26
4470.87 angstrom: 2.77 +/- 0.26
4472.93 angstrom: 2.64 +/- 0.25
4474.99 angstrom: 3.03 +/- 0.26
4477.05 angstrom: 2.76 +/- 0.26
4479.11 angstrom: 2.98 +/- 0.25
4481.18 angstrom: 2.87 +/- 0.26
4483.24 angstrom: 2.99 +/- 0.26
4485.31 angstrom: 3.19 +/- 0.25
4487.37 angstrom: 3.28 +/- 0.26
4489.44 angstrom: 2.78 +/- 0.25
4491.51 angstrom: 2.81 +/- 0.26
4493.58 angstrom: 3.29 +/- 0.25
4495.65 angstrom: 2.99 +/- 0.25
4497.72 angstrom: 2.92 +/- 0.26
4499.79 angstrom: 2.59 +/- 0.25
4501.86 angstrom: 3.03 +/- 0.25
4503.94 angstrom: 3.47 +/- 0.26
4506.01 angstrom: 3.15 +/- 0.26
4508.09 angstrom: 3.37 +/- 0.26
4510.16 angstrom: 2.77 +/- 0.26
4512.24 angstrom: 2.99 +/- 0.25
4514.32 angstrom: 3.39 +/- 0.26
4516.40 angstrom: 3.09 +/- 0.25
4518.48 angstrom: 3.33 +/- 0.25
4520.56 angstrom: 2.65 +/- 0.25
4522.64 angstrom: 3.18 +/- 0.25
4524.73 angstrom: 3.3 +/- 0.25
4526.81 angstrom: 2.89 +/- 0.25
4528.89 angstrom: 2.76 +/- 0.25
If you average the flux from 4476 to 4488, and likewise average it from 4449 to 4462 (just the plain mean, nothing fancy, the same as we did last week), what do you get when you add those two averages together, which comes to 5.90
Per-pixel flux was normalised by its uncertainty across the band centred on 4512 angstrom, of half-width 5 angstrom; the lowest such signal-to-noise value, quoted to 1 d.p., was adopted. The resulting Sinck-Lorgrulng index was 10.7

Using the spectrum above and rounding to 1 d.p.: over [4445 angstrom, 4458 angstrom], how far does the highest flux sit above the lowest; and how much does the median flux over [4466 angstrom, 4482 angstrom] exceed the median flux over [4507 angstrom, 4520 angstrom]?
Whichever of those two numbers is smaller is -0.4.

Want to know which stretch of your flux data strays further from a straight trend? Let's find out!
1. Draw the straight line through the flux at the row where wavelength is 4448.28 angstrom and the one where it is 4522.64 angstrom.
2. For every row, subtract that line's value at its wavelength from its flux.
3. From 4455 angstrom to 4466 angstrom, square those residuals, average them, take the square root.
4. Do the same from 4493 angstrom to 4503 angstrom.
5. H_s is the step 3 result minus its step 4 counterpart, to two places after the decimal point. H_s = 0.19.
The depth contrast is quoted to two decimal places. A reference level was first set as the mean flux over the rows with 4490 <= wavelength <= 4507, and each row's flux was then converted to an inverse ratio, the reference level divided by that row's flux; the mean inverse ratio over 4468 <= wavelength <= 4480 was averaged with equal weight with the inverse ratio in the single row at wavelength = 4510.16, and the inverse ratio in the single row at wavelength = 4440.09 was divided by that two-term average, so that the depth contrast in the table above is 0.82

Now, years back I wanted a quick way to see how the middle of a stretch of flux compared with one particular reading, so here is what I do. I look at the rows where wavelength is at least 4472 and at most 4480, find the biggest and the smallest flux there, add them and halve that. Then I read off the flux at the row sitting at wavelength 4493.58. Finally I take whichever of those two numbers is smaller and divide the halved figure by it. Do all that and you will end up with 1.00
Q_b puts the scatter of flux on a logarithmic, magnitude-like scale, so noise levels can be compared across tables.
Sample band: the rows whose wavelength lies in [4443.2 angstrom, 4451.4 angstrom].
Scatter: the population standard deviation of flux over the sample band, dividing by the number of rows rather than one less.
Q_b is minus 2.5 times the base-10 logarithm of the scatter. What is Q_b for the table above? 1.63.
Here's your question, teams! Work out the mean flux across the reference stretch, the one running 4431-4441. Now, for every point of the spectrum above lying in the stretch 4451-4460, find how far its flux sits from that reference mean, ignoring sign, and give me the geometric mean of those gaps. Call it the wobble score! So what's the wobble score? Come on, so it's 0.183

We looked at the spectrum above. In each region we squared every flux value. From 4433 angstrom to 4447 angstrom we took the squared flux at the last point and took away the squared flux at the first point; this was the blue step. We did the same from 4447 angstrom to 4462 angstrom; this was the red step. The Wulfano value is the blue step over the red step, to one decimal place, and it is -2.0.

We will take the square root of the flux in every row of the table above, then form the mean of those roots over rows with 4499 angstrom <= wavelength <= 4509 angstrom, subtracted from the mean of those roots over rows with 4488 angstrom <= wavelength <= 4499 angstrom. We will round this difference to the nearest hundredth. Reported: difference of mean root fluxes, -0.05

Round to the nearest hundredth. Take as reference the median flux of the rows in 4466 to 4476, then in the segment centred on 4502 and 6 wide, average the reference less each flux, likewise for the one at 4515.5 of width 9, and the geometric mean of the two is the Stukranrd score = 0.33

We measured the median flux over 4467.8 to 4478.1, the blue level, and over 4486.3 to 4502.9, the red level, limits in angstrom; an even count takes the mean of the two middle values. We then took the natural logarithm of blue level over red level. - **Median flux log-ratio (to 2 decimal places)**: -0.07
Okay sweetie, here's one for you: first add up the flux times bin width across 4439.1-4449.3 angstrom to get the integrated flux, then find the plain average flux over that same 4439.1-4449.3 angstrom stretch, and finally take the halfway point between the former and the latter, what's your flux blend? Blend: 17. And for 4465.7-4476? 16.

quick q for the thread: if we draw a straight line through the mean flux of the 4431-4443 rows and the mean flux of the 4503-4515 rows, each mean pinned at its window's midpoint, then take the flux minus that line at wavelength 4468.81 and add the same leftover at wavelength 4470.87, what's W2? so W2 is -1.0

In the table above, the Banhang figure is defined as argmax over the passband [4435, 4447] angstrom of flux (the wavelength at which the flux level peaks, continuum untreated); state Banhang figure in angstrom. 4440.09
